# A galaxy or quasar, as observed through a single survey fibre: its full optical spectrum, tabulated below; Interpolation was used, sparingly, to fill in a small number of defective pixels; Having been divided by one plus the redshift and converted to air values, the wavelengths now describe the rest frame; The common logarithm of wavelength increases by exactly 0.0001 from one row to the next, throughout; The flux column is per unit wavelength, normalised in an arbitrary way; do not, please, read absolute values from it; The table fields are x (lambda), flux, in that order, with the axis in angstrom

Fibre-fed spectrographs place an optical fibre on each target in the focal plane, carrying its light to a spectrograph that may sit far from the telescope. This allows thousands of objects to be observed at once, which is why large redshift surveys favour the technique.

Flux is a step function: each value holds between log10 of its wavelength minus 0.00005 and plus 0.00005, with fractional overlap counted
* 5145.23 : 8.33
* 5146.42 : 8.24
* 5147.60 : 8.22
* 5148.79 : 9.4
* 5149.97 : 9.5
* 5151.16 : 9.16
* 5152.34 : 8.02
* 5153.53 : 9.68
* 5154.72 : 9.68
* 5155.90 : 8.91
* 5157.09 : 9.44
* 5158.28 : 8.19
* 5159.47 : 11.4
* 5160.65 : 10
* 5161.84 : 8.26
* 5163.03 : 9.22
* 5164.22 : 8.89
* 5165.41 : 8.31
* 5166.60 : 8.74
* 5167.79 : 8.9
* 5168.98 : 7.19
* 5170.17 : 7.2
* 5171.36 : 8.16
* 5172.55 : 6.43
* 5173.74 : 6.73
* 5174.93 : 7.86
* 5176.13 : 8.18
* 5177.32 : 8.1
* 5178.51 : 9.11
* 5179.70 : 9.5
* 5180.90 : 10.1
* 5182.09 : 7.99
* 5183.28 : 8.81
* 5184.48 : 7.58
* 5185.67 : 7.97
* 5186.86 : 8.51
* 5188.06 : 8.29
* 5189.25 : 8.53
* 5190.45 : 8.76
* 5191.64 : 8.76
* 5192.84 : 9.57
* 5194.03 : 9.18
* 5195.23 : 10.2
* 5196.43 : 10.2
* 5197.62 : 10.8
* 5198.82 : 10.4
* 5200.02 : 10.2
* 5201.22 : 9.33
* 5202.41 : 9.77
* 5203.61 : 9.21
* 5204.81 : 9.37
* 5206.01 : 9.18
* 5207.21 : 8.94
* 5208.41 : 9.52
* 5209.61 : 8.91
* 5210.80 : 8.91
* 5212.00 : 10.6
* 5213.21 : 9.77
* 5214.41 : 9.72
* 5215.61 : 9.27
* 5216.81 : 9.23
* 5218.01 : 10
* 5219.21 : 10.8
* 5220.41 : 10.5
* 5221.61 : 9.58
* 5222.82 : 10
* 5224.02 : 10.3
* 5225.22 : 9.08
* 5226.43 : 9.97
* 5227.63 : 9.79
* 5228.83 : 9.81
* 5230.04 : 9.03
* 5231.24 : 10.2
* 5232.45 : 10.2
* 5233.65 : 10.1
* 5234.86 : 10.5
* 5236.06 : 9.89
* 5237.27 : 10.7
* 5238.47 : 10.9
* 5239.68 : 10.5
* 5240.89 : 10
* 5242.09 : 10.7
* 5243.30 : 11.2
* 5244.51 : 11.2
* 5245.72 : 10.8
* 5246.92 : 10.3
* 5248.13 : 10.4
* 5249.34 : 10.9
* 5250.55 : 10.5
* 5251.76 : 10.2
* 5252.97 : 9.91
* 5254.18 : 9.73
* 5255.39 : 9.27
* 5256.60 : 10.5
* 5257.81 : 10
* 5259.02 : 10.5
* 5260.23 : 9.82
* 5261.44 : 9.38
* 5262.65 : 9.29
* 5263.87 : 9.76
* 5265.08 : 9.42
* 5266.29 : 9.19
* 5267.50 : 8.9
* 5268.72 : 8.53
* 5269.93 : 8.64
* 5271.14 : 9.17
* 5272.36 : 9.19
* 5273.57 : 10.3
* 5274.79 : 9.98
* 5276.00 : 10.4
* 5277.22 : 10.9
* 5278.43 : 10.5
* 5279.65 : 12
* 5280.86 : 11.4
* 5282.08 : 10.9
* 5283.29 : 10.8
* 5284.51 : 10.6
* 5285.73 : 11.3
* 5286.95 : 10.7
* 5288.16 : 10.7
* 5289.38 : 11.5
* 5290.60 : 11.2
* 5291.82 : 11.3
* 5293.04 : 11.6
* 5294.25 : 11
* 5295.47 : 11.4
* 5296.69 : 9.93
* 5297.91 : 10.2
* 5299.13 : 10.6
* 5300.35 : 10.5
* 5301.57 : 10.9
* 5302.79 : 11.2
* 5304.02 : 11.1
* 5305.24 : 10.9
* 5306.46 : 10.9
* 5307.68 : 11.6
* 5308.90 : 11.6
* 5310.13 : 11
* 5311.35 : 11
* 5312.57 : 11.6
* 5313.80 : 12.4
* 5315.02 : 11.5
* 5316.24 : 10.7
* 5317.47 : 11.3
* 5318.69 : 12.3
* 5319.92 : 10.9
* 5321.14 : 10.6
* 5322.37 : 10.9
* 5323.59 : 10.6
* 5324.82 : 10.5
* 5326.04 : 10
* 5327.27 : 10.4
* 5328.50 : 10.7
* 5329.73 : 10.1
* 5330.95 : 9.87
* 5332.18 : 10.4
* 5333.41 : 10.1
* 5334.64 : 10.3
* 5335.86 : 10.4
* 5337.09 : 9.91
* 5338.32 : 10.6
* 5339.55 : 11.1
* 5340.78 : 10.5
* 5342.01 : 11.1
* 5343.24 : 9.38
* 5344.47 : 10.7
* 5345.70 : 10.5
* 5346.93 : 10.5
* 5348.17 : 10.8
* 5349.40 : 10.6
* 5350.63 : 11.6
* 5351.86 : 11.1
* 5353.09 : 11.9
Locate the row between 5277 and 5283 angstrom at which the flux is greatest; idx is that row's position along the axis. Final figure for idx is 5279.65 angstrom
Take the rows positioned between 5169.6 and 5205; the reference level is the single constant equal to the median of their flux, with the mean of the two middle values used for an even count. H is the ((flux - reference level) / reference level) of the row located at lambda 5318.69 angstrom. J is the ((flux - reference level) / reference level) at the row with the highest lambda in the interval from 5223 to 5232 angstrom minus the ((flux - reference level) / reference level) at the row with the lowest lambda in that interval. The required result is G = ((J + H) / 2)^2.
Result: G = 0.038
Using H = 0.40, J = -0.01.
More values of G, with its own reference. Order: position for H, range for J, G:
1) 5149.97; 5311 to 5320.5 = 0.001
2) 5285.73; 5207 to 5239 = 0.065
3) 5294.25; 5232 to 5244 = 0.033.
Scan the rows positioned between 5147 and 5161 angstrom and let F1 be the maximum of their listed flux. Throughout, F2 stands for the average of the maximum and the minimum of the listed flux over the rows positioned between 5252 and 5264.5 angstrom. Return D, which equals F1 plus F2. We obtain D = 21.3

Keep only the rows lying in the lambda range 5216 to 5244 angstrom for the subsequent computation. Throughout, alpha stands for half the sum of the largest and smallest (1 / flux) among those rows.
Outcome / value 0.100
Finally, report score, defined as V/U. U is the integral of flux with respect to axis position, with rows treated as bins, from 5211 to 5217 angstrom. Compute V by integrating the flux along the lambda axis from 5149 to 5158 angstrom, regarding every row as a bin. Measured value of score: 1.42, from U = 58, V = 83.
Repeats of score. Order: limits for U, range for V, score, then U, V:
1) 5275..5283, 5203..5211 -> 0.84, 88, 73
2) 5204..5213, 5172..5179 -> 0.64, 84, 54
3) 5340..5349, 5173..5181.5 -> 0.76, 95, 72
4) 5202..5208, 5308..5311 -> 0.61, 56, 34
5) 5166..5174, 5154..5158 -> 0.60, 61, 37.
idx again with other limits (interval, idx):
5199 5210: 5200.02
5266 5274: 5273.57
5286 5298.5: 5293.04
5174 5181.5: 5180.90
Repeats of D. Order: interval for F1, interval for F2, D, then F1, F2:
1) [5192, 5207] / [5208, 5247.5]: 20.9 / 10.8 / 10.1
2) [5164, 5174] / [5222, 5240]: 18.9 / 8.9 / 10.0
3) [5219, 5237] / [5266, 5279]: 20.5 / 10.8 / 9.7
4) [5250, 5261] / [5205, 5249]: 20.6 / 10.5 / 10.1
